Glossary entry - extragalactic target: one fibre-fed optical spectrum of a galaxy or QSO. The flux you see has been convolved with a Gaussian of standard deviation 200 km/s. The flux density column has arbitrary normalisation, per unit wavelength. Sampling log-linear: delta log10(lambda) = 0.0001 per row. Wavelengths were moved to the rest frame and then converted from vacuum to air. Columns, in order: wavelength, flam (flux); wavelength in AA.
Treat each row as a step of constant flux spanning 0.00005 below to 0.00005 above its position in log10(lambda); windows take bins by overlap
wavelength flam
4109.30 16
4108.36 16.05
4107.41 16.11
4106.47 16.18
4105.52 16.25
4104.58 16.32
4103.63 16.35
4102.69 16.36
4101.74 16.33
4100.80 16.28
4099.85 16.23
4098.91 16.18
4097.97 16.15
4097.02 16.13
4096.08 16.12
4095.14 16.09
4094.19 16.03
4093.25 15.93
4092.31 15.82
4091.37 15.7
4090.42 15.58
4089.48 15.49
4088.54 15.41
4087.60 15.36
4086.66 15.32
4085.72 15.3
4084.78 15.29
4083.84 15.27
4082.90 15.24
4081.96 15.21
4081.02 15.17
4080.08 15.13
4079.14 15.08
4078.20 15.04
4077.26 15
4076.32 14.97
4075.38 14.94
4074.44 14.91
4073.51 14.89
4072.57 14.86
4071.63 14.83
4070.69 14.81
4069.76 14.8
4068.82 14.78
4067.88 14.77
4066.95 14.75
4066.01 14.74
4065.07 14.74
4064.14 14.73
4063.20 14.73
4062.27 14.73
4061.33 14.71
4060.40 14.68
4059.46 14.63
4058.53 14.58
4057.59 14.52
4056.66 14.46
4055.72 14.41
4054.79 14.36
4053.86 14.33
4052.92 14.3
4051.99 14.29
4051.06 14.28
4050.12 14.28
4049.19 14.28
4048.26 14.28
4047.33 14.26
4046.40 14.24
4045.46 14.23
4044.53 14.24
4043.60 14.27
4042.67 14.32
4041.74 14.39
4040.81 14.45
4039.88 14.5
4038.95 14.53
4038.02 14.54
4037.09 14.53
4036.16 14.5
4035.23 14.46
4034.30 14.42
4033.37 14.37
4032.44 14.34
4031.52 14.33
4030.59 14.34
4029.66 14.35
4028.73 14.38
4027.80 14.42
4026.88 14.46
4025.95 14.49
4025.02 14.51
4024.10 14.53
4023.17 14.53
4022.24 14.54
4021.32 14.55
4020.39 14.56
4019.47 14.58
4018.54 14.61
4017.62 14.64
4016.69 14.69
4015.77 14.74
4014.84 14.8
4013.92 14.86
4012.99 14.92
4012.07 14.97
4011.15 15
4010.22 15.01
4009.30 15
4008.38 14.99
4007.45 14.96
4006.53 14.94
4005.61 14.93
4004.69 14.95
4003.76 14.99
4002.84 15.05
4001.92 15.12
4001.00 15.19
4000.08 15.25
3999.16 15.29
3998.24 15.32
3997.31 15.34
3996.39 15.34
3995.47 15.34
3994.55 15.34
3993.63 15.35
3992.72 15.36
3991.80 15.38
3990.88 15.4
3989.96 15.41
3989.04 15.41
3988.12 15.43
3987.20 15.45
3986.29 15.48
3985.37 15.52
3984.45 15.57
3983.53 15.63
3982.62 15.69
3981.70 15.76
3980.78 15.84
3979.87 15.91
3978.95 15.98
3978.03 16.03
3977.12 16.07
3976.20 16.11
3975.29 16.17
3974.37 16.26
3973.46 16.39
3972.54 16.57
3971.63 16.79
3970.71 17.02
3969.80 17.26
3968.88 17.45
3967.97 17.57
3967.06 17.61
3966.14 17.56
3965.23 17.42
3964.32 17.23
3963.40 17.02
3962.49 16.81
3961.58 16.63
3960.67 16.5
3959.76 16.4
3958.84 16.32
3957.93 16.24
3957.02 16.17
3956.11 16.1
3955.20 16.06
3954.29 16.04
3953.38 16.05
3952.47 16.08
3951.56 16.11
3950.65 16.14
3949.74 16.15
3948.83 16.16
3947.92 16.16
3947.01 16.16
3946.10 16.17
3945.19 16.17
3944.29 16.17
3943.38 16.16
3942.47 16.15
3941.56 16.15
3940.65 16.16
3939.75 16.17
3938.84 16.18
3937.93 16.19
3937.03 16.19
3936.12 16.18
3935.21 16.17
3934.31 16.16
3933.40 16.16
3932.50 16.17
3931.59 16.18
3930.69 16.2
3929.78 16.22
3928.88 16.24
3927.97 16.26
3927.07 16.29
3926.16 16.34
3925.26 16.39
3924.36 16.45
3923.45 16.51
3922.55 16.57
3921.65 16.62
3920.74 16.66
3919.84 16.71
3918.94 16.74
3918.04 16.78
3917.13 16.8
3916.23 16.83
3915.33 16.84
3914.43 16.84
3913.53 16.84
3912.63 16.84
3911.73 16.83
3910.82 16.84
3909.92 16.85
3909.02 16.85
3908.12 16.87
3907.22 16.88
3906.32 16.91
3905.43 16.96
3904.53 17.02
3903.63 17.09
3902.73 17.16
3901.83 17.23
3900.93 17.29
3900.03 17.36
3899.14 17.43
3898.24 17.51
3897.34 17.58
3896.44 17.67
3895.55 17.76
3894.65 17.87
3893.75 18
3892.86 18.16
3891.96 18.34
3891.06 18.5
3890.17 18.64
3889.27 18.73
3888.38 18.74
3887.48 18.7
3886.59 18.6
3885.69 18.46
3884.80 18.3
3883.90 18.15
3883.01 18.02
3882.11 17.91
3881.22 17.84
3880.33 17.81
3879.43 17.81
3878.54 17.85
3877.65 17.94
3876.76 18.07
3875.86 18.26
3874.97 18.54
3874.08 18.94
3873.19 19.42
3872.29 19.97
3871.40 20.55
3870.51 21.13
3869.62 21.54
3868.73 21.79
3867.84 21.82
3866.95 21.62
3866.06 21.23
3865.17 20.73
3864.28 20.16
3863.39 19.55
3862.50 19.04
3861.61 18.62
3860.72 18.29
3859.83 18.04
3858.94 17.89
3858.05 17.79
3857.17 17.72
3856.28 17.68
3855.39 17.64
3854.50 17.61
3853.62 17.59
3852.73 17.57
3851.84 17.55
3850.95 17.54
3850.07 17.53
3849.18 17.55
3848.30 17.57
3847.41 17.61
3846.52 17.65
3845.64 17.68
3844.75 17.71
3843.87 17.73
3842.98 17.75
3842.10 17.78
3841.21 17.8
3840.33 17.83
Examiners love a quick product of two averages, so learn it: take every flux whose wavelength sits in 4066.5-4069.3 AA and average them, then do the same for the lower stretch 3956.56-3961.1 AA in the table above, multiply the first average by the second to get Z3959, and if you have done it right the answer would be 241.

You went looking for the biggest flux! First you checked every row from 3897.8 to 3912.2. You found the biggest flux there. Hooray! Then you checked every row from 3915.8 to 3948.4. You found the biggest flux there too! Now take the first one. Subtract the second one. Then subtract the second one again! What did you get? -16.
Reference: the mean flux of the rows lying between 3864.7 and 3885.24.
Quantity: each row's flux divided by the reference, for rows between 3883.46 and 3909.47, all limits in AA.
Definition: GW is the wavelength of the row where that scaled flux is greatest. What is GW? 3888.38 AA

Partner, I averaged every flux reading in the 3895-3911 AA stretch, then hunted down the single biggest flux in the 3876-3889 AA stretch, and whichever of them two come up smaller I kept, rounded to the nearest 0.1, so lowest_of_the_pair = 17.2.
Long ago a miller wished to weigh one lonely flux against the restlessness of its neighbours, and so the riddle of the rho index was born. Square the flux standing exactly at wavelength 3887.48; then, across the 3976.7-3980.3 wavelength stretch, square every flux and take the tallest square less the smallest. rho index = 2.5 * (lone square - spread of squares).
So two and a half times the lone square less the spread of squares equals 861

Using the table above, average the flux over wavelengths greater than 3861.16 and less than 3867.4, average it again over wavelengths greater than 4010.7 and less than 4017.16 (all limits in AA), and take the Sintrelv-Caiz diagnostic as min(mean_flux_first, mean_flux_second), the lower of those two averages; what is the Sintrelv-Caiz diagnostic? 14.9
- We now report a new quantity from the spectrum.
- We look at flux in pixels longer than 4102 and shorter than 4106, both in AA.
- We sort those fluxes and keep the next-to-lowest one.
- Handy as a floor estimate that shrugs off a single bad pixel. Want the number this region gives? 16.32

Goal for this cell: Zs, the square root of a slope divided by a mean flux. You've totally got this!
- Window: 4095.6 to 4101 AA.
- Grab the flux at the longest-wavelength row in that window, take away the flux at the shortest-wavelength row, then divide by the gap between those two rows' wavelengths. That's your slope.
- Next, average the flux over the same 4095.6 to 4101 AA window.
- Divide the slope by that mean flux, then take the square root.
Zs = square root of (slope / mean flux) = 0.05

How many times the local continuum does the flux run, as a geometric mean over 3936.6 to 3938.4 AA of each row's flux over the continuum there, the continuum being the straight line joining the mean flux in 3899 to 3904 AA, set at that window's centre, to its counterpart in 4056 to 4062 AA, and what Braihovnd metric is 0.97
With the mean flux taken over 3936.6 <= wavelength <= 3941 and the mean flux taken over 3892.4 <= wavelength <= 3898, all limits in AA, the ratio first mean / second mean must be 0.91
